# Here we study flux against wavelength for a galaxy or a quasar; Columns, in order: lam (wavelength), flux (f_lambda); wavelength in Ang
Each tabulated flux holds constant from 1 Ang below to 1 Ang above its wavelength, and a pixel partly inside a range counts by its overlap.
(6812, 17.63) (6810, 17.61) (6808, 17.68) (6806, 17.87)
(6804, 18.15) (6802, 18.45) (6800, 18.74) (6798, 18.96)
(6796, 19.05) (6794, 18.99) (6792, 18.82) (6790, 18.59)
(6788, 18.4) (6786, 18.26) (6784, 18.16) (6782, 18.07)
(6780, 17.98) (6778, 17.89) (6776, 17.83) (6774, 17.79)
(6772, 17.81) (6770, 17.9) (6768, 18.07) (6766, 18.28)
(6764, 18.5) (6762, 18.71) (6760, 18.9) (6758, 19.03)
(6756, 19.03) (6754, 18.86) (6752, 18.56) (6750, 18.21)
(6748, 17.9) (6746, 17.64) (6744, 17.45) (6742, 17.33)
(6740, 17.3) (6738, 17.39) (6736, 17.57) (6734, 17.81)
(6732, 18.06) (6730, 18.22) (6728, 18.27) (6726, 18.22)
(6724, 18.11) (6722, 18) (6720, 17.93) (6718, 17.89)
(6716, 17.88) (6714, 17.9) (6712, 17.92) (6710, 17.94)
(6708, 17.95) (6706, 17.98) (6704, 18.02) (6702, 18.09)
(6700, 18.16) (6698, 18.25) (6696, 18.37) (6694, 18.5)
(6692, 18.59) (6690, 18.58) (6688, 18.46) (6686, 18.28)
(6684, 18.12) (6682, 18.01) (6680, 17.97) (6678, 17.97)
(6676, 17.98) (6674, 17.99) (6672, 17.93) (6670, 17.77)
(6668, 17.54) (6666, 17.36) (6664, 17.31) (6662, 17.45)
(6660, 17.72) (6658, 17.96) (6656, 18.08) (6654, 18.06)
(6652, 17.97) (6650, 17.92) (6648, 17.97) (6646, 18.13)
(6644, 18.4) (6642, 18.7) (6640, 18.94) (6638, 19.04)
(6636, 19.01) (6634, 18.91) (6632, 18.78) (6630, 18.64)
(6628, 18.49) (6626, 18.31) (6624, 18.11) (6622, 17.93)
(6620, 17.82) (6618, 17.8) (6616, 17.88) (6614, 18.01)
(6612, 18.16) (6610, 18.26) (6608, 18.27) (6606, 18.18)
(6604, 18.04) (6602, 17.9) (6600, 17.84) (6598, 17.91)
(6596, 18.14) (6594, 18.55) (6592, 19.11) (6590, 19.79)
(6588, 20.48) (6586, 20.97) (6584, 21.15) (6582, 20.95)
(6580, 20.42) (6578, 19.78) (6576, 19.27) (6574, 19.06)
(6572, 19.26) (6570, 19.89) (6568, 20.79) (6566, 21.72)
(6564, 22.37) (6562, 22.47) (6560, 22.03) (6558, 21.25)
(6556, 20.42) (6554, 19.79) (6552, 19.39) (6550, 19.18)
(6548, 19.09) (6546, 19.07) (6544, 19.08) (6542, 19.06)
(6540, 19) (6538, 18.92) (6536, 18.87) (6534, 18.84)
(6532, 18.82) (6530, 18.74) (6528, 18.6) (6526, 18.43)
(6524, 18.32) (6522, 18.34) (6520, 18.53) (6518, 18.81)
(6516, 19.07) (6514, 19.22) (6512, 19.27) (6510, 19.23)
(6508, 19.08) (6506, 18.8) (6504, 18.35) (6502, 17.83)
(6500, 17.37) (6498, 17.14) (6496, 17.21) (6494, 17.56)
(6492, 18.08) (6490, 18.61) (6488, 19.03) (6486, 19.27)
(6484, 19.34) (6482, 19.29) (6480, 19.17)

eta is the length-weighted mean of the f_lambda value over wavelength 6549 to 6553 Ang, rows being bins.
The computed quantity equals 19.3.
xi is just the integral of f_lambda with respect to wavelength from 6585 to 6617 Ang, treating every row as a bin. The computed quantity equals 595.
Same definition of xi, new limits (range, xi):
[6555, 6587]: 664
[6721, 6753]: 572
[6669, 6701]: 582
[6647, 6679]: 570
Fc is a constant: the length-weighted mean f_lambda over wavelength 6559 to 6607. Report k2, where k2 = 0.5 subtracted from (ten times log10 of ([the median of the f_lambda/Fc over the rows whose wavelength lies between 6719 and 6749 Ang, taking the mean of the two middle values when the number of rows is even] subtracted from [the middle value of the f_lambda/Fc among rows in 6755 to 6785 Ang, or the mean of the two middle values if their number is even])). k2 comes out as -21.2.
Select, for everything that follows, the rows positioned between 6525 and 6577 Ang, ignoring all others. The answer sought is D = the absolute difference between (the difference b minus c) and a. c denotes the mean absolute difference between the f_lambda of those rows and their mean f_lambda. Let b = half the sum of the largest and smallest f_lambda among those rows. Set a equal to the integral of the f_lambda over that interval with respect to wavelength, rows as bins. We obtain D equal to 1007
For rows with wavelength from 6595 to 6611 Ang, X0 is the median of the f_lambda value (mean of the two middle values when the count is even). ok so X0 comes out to 18.1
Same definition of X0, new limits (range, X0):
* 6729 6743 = 17.6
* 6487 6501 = 17.6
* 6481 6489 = 19.3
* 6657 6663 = 17.7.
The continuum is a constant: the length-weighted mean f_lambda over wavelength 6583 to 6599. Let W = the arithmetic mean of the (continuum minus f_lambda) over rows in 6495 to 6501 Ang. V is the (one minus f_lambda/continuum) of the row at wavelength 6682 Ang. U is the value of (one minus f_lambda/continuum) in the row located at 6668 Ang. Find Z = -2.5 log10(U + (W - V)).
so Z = -0.90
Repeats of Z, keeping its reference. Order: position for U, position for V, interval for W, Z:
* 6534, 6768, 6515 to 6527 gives 0.13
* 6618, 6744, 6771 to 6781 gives -0.53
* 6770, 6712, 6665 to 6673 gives -0.68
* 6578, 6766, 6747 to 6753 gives -0.21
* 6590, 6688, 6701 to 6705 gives -0.36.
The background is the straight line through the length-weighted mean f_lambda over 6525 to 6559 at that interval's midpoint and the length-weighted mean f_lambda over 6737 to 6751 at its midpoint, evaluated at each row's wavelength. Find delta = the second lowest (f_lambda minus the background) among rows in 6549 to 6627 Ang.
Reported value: -0.9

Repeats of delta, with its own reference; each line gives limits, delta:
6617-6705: -0.9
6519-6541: -1.0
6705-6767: -0.3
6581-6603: -0.9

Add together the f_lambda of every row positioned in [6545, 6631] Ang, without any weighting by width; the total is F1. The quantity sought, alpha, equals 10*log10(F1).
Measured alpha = 29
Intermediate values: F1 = 832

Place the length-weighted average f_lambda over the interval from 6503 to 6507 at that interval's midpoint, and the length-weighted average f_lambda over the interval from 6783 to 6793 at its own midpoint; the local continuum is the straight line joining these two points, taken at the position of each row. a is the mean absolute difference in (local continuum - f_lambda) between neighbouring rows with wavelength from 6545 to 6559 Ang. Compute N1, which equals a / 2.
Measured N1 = 0.18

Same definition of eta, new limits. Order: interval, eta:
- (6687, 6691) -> 18.5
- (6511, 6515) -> 19.2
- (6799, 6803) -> 18.6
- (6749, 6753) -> 18.4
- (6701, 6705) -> 18.1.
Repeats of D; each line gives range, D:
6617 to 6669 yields 927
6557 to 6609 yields 1012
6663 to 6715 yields 920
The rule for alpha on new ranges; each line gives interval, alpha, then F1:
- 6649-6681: 25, 285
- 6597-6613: 22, 145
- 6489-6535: 26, 424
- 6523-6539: 22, 150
